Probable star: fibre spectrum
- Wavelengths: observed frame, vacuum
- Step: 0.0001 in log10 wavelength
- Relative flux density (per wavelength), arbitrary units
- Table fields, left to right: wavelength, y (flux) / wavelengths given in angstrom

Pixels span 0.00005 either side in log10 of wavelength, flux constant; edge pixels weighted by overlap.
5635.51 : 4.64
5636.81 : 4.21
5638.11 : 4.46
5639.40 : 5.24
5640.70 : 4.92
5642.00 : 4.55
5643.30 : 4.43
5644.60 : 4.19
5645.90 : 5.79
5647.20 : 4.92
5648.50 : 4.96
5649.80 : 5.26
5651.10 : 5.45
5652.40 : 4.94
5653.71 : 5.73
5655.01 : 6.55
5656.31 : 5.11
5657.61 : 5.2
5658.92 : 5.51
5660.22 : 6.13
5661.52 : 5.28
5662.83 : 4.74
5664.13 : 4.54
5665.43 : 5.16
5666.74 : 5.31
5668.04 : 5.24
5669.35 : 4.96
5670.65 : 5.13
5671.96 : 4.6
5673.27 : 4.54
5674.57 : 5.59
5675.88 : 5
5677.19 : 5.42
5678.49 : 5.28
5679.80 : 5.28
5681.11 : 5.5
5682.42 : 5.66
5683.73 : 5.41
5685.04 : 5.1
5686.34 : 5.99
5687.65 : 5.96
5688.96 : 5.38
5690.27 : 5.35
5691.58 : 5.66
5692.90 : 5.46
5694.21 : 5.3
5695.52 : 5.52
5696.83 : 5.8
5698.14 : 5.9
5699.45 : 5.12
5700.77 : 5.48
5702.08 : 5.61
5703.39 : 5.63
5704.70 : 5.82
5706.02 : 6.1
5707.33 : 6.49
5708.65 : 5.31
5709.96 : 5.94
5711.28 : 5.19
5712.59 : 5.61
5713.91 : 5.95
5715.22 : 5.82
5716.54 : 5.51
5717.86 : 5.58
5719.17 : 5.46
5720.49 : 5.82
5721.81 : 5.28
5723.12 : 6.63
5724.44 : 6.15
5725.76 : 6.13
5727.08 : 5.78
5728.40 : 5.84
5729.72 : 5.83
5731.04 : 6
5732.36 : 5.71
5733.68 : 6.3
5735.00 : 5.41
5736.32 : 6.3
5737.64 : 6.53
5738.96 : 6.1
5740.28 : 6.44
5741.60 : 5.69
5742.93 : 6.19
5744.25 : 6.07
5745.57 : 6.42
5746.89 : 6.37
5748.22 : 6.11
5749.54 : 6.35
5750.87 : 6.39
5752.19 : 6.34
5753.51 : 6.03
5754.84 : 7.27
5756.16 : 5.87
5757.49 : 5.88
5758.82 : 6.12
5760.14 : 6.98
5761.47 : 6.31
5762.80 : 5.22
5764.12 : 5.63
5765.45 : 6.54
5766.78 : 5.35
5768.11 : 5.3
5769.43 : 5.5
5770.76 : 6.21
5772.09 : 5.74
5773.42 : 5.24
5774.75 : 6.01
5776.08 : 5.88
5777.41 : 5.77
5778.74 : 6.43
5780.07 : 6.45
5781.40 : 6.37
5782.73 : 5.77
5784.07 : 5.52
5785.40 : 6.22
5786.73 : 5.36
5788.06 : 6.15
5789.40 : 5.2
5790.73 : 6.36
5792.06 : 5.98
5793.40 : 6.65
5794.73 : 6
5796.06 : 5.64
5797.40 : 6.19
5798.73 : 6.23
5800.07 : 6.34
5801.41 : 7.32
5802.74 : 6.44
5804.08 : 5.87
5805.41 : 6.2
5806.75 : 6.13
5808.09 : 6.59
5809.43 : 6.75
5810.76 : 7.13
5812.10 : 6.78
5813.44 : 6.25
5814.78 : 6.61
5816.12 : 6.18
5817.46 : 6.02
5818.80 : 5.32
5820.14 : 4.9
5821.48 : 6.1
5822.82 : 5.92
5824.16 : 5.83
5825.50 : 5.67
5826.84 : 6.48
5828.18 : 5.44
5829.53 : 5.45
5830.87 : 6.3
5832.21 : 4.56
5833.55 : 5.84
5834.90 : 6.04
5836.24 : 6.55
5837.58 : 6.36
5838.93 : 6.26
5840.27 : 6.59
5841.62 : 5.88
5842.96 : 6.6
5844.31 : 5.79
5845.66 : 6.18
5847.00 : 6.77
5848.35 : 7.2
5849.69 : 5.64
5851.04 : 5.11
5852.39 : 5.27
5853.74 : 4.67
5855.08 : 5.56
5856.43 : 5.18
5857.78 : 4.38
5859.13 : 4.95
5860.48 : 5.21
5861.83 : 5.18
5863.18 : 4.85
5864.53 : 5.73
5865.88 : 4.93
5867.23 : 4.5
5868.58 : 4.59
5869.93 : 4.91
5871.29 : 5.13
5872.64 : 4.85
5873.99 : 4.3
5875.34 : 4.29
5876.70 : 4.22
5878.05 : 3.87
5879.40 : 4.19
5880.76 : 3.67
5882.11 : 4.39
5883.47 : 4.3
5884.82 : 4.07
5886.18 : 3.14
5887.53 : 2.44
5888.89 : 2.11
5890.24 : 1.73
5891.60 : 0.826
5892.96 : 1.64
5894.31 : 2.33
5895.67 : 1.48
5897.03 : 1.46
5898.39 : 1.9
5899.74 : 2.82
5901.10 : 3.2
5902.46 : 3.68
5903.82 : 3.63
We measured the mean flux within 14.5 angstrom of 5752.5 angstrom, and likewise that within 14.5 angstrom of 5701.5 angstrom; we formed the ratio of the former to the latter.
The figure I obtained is 1.09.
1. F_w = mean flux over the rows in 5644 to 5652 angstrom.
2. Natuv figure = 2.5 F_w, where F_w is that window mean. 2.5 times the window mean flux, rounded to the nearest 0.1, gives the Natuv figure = 12.7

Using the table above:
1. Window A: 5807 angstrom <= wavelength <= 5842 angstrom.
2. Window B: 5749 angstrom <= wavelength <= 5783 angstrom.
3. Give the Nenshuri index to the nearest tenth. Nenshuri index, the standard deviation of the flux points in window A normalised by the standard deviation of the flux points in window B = 1.2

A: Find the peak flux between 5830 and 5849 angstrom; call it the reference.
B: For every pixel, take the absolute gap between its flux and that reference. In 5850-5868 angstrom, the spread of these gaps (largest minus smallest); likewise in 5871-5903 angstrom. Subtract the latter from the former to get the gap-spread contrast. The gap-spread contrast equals -3.0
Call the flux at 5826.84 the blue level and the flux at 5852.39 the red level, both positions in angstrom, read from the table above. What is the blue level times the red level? 34.1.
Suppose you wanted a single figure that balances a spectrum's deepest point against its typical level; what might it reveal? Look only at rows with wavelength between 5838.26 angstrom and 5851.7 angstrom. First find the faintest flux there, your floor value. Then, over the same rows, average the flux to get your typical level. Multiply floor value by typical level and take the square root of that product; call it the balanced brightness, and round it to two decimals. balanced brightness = 5.63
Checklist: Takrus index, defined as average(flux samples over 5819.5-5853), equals 5.95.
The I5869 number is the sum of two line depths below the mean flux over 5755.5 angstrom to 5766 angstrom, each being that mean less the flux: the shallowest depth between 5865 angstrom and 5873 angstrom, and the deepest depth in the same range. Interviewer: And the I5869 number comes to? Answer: 2.5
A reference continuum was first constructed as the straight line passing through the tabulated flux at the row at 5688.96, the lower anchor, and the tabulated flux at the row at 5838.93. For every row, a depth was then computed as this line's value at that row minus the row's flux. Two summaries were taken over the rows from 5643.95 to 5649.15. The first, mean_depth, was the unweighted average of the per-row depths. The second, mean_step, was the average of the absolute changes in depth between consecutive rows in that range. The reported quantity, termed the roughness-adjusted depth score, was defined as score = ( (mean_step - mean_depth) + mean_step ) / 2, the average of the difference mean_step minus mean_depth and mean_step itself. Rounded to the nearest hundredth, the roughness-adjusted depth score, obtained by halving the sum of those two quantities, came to 0.75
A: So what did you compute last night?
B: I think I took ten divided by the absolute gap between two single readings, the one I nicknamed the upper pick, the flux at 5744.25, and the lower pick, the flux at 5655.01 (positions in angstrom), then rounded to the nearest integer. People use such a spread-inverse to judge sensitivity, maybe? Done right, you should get 21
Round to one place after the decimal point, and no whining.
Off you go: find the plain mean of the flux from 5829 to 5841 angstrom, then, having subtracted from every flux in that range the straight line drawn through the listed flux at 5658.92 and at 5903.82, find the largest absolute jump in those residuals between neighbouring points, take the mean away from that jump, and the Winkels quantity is -4.3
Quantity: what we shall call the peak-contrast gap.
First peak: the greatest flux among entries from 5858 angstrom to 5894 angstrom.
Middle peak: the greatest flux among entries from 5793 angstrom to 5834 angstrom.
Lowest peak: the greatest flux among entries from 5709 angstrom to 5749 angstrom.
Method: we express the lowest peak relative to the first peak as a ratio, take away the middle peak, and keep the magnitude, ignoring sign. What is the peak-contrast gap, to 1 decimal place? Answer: 6.2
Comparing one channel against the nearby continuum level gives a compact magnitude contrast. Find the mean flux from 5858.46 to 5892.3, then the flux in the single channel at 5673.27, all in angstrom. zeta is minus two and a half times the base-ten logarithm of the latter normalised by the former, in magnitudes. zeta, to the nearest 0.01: -0.11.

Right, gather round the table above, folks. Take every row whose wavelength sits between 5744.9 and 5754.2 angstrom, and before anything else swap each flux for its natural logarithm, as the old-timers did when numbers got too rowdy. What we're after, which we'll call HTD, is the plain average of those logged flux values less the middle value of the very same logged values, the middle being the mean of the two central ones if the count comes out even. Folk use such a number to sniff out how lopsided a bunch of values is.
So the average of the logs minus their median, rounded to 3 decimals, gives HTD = -0.010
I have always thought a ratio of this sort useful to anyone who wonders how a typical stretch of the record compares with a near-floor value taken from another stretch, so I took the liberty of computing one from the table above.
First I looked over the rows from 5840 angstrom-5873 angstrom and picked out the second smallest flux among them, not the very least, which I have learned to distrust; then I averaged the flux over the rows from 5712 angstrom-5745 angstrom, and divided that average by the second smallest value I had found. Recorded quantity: 1.3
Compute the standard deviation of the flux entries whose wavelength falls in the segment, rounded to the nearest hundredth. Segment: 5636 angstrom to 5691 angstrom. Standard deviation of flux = 0.51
